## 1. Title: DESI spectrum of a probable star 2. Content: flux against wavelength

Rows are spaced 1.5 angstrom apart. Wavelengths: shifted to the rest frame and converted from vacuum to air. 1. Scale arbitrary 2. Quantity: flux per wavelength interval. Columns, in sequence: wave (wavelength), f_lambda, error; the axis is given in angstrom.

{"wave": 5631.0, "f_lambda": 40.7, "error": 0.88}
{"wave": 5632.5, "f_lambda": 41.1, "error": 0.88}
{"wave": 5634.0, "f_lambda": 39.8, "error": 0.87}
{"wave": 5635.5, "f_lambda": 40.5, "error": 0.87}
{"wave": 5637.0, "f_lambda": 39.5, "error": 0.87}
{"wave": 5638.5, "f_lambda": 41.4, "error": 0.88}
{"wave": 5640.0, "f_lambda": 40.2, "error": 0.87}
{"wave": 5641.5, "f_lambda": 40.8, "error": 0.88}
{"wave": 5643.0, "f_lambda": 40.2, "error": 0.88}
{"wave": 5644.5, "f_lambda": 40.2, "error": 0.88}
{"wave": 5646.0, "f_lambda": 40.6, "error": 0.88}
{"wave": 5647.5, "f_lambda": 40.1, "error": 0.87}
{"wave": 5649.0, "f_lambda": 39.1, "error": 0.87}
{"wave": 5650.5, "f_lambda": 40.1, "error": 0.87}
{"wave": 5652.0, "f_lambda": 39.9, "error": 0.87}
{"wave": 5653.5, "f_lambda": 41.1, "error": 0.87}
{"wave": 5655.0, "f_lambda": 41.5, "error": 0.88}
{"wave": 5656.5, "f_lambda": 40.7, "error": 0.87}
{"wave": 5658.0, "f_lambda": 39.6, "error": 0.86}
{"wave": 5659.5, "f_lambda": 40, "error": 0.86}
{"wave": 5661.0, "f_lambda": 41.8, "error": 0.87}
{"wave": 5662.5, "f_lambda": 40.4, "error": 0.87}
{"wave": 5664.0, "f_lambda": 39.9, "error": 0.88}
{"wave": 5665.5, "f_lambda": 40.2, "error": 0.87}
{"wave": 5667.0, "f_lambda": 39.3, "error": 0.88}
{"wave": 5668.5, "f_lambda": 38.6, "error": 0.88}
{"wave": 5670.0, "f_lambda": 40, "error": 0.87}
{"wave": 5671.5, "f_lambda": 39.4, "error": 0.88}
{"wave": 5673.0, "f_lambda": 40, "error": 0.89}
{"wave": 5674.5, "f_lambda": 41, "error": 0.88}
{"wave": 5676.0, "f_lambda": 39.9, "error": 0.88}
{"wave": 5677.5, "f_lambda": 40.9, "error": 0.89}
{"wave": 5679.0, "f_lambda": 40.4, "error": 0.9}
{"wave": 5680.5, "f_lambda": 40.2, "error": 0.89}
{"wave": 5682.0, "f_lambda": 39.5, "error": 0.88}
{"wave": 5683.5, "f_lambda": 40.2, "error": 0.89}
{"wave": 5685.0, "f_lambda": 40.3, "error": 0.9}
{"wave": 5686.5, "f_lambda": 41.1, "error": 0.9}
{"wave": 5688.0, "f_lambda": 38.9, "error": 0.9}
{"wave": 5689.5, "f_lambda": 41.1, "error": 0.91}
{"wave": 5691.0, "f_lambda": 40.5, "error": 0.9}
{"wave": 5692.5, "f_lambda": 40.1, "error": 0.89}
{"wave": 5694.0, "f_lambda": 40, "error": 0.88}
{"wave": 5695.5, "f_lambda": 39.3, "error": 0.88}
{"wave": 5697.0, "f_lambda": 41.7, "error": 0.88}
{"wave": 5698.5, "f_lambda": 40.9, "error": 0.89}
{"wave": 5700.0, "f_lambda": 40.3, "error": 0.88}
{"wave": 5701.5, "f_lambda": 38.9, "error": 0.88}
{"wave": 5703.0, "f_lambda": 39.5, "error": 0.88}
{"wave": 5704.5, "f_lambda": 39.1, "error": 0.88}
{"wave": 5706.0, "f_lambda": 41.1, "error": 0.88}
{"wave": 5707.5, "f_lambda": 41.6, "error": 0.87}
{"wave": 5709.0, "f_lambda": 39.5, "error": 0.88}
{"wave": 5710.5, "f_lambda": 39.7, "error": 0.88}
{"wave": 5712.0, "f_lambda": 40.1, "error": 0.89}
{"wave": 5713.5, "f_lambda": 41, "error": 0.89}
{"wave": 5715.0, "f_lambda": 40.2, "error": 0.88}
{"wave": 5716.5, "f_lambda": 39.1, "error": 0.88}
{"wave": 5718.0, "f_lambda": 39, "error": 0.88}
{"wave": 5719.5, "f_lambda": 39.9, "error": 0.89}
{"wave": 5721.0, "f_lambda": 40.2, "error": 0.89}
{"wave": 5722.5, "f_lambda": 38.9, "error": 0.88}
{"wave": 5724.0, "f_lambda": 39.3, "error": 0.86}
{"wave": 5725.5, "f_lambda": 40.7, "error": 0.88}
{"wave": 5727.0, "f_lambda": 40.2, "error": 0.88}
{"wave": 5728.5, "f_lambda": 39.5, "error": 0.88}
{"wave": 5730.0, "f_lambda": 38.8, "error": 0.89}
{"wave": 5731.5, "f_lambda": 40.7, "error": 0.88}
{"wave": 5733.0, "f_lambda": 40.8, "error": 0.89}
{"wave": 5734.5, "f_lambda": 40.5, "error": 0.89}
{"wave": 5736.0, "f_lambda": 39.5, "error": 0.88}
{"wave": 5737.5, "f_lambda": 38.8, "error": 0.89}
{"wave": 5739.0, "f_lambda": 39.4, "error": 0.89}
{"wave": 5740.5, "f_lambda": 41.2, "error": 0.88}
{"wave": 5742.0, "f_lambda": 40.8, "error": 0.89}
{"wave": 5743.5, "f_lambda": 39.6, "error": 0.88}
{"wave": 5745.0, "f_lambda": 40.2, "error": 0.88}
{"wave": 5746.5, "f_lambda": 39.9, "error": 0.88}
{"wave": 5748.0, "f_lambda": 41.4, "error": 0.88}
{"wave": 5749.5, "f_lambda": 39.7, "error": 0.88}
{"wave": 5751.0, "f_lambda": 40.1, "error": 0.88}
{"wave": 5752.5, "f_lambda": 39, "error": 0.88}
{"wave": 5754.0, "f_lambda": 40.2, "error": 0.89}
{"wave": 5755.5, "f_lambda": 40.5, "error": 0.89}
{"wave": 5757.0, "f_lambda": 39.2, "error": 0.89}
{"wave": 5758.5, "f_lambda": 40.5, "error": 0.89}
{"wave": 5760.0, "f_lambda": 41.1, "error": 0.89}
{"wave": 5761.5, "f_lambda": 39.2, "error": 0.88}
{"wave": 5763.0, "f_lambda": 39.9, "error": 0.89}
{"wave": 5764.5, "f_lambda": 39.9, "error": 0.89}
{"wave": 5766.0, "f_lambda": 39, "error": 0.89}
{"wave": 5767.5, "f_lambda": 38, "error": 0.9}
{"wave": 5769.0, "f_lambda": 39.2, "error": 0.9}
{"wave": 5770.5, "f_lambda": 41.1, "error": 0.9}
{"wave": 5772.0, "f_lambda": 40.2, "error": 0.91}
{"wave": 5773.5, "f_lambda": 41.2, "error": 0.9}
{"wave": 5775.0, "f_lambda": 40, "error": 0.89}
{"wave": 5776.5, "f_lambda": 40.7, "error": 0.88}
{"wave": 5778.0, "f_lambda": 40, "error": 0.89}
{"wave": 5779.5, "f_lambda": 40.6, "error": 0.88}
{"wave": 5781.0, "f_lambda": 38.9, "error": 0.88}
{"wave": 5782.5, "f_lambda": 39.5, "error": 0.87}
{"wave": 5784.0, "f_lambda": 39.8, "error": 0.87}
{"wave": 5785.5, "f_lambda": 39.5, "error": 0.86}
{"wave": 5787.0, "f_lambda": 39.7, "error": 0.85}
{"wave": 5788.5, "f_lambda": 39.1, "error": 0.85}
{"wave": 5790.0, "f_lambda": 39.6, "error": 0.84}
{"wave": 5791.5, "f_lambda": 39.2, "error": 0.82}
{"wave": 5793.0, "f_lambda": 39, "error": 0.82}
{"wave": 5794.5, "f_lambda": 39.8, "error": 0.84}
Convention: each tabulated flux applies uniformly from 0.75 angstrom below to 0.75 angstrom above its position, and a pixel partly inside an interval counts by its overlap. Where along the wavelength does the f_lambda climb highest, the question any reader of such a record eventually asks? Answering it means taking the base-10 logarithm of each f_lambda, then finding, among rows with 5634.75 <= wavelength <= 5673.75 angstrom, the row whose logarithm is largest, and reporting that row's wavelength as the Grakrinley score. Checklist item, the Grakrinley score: 5661.0 angstrom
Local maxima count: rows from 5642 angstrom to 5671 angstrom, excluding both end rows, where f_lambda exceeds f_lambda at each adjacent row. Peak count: 5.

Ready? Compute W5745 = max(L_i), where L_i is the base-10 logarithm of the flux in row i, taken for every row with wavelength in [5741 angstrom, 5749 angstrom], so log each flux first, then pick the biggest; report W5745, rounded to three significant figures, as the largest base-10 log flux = 1.62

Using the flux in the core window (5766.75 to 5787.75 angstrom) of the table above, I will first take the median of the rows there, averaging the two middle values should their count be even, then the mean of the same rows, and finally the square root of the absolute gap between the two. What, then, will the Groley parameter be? 0.12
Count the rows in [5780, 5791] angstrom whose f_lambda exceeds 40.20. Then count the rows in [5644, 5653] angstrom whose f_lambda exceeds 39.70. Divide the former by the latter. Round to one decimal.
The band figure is 0.0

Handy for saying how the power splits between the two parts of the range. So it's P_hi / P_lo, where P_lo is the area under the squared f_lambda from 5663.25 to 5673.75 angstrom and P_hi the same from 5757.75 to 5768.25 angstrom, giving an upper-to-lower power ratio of 1.00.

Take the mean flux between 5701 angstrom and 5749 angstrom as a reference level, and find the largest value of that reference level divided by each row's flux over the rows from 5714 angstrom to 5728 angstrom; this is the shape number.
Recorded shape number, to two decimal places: 1.03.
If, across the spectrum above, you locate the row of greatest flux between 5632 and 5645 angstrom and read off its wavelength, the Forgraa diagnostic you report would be 5638.5 angstrom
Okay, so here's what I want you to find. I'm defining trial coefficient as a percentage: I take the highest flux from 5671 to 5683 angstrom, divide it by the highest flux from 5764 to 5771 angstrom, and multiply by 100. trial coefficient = 100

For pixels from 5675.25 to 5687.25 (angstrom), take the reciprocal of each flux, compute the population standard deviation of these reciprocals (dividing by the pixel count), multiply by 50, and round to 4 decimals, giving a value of 0.0147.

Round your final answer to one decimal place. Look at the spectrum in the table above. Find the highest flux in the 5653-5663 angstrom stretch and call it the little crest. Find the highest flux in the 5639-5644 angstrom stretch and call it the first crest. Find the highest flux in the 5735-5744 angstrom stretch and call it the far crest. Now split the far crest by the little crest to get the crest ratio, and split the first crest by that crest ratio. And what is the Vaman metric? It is 41.4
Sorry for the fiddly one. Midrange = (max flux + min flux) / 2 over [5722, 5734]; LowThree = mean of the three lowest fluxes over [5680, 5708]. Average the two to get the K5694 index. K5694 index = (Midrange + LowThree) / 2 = 39.4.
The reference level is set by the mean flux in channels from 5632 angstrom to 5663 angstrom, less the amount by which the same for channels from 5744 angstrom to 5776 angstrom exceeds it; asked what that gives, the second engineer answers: 40.8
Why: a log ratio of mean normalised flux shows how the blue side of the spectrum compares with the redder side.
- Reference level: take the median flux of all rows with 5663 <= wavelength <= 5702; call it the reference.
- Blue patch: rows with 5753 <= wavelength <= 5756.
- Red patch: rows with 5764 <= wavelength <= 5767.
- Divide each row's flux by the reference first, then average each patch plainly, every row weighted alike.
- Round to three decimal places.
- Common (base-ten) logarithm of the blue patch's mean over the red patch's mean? 0.010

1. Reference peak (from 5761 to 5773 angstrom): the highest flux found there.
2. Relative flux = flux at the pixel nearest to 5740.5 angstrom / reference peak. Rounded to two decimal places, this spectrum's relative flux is 1.00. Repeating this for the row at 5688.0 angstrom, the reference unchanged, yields 0.95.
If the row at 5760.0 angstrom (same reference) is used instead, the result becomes 1.00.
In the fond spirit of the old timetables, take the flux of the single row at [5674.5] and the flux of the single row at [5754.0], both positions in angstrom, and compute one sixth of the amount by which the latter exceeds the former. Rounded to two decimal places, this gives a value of -0.13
